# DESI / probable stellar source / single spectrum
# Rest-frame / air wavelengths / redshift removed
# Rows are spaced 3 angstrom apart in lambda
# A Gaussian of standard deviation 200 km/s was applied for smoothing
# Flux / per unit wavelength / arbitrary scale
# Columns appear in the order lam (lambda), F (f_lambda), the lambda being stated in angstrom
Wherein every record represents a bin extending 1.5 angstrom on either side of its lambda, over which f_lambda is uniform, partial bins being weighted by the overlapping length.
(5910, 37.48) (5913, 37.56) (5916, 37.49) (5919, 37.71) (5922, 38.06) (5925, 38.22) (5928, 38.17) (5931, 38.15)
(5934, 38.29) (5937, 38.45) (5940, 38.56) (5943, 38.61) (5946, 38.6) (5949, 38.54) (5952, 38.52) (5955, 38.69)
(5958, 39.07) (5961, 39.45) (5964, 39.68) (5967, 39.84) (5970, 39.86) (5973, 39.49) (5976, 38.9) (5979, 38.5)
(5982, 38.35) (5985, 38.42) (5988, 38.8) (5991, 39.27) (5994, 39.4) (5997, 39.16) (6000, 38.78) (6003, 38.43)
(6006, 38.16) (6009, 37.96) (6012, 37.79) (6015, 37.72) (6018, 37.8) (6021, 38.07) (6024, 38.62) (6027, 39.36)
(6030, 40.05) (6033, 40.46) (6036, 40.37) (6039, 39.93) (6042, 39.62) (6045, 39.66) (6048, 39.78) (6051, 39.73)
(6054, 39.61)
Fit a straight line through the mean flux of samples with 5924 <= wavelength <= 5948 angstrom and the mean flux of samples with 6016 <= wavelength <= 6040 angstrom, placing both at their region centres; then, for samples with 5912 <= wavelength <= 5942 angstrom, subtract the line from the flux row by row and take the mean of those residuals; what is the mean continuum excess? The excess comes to -0.2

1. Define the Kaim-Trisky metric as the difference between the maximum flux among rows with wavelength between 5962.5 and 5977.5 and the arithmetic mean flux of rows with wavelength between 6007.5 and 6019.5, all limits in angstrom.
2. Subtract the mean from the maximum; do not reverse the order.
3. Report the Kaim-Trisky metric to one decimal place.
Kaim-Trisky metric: 2.0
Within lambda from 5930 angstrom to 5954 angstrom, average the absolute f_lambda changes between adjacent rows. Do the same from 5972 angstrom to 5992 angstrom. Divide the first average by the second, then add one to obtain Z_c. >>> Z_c 1.2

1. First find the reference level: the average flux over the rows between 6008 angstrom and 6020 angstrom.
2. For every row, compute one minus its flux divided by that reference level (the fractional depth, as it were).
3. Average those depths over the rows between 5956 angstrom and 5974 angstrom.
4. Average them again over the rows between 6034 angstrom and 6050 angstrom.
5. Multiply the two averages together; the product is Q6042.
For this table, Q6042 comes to 0.0025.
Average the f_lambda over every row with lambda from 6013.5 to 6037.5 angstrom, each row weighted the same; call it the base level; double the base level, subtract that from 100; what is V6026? 21.9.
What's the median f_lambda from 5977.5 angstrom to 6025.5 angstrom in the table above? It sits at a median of 38.4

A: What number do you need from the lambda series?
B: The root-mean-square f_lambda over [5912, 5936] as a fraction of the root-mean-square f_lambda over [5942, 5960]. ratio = 0.98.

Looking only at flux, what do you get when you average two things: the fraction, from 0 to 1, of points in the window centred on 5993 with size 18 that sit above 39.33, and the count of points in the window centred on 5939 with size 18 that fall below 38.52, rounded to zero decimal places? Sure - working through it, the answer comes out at 2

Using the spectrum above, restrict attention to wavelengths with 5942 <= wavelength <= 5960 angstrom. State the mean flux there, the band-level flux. 38.7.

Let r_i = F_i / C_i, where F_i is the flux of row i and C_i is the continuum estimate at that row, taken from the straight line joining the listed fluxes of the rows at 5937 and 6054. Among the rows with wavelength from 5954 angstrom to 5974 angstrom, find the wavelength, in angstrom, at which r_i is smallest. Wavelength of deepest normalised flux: 5955 angstrom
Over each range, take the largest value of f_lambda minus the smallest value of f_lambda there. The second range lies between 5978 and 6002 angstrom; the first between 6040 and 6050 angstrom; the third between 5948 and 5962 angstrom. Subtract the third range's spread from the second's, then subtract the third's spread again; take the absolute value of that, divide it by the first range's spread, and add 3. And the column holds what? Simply 8.1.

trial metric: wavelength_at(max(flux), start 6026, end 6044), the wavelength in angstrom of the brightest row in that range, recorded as 6033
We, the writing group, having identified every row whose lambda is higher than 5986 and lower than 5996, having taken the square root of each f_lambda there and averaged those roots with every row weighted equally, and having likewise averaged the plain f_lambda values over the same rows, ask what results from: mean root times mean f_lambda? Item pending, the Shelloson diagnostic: 245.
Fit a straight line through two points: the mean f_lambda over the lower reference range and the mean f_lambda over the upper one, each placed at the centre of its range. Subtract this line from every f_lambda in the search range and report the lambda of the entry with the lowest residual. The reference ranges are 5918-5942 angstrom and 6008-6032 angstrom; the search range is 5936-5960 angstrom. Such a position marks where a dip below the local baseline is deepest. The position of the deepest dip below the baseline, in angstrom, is 5937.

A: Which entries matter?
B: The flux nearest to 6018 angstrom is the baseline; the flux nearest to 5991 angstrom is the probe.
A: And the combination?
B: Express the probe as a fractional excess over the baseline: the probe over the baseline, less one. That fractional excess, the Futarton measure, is 0.039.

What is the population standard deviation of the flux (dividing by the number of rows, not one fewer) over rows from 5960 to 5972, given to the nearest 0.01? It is 0.16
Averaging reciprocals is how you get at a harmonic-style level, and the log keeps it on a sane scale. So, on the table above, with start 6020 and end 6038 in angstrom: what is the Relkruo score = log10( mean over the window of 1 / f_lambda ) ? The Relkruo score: -1.60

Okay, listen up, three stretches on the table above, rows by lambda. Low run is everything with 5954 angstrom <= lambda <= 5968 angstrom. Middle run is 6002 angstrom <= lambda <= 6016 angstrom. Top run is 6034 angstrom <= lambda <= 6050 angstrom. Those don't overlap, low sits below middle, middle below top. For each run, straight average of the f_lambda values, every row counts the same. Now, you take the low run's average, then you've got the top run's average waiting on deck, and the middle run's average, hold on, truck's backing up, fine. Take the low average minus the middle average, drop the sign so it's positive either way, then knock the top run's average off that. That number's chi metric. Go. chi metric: -38.5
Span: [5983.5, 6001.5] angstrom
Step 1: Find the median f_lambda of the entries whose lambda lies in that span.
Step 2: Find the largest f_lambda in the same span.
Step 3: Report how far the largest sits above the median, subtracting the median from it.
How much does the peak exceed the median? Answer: 0.42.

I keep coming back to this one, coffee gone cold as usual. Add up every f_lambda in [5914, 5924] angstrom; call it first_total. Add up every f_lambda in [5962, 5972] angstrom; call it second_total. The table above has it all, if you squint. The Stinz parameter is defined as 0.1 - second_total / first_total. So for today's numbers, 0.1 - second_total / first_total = -0.954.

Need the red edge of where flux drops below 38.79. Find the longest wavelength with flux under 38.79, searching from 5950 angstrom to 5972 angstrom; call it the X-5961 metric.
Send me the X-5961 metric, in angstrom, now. 5955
